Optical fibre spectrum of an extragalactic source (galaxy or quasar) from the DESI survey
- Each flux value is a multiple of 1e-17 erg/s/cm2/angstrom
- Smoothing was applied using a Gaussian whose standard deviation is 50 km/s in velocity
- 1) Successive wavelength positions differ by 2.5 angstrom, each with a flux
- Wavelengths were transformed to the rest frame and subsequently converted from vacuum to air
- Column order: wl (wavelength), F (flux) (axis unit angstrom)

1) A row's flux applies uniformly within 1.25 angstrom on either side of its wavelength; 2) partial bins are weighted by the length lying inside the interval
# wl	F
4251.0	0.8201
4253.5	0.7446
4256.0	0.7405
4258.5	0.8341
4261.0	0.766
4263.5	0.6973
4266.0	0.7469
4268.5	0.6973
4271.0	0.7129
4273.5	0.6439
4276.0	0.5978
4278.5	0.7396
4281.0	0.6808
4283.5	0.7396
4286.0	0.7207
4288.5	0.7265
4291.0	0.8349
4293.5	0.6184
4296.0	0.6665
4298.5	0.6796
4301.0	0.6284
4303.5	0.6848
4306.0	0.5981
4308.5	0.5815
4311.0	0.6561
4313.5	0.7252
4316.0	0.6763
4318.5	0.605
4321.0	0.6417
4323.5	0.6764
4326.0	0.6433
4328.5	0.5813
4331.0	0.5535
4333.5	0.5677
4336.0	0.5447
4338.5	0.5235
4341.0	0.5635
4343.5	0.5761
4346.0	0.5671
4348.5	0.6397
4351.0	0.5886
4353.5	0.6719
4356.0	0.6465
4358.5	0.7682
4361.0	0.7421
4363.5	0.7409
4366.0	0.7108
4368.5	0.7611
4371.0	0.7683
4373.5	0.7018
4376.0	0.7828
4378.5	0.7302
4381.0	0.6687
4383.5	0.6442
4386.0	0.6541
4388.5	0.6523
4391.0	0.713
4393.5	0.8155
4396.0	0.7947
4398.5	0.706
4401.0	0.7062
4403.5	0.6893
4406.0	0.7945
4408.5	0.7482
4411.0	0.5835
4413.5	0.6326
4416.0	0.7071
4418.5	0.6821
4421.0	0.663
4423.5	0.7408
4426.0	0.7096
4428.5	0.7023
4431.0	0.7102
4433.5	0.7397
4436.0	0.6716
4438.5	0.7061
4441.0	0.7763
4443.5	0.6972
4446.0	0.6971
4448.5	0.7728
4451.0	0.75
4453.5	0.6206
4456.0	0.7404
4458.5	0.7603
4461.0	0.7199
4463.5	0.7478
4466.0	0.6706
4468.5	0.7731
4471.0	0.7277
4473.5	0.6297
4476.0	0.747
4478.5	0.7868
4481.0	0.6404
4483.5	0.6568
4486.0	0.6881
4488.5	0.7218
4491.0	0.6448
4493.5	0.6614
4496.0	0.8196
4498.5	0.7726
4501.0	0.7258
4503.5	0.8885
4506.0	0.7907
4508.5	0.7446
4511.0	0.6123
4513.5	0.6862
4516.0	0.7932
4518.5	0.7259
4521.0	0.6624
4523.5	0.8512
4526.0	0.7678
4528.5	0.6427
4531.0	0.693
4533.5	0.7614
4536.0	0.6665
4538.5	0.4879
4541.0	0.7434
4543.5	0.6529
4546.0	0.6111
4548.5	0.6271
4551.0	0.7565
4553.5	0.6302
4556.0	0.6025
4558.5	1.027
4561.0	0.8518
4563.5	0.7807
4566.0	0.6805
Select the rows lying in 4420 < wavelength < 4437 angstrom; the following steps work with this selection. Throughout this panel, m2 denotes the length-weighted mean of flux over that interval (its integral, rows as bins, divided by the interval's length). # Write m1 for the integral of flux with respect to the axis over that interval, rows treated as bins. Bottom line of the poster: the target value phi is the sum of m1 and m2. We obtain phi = 12.7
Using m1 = 12.0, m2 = 0.71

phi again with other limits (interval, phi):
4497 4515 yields 14.2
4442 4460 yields 13.7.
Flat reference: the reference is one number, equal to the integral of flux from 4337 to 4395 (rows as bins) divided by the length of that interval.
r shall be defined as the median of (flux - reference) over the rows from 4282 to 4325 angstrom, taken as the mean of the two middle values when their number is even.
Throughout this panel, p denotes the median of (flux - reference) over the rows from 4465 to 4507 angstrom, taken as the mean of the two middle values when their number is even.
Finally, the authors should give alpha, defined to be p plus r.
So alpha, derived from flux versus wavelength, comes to 0.04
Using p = 0.05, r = -0.003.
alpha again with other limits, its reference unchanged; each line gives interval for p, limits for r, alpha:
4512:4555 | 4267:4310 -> 0.01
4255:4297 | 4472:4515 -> 0.08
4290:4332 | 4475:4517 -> 0.01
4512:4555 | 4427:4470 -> 0.05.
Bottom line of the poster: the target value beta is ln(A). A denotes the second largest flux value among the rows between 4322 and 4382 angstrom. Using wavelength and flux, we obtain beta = -0.26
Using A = 0.7683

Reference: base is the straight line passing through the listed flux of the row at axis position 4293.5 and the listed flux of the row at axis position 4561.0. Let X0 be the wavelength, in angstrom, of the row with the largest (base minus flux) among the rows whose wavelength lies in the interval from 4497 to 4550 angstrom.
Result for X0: 4538.5 angstrom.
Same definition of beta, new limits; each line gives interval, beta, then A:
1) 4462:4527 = -0.16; 0.8512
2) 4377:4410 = -0.23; 0.7947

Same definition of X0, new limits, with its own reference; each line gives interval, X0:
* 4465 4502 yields 4491.0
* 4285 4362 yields 4338.5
